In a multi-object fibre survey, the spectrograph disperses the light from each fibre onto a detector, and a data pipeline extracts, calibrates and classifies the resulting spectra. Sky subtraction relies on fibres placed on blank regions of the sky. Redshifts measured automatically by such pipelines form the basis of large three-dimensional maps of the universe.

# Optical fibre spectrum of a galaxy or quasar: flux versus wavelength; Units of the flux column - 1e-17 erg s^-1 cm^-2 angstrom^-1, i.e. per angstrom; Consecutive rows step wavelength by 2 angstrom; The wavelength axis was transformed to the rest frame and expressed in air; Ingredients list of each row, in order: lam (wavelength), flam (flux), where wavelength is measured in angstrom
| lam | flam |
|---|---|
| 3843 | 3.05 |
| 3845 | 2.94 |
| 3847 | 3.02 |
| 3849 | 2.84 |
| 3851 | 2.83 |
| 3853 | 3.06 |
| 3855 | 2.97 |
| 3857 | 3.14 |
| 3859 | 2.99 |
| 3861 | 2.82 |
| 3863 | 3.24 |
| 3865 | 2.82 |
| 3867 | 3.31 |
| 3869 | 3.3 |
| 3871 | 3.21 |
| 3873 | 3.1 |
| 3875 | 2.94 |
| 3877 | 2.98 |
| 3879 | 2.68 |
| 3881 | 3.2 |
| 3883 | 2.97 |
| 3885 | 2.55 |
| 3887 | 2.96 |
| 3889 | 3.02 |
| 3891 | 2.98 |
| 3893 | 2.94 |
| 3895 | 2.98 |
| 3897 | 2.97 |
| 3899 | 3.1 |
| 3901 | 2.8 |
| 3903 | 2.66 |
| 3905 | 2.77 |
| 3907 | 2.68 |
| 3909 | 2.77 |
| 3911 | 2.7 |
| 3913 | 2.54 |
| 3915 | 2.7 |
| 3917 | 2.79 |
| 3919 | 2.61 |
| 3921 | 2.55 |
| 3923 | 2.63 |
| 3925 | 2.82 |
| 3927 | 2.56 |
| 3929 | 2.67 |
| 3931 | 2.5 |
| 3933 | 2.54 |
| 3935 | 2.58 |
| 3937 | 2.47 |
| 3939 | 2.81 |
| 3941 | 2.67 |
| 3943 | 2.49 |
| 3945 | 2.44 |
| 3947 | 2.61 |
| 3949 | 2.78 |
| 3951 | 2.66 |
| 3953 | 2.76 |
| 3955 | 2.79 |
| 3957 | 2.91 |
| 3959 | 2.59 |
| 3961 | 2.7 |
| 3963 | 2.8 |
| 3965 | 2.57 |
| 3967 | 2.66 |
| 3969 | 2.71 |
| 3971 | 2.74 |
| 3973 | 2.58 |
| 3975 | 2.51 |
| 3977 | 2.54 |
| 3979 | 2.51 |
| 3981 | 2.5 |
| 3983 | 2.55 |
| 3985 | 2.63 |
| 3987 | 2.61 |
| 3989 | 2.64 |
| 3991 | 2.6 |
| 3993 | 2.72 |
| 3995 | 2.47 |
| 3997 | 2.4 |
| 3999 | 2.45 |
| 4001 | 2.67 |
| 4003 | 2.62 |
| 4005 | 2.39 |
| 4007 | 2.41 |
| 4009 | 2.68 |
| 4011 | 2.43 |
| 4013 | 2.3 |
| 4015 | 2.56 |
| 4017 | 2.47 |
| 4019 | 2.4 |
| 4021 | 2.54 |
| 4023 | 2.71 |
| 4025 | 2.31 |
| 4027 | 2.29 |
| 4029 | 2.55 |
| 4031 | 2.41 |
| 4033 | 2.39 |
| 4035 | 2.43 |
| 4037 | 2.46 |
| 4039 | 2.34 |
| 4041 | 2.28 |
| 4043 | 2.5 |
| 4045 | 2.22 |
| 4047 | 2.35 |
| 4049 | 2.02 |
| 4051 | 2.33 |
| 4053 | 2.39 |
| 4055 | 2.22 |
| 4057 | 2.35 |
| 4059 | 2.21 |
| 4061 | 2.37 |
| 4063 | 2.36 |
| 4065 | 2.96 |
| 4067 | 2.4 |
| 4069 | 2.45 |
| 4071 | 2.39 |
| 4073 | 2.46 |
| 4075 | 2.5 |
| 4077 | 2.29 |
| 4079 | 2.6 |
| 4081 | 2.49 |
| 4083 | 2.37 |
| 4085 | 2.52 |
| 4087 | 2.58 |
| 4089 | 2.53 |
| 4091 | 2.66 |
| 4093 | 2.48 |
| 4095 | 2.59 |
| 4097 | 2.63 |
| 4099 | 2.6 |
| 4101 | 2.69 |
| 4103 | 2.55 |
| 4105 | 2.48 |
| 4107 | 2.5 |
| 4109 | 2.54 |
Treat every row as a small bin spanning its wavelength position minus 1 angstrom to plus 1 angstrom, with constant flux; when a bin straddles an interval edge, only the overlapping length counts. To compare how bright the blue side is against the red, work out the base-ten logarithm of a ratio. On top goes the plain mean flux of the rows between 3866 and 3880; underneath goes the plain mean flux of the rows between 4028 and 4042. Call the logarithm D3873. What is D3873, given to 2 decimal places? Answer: 0.11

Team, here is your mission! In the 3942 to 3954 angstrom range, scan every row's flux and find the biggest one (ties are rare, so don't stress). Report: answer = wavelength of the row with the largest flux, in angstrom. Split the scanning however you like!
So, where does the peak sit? 3949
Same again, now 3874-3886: 3881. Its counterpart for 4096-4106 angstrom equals 4101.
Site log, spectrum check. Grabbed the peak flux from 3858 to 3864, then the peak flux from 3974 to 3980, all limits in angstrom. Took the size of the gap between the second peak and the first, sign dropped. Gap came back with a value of 0.70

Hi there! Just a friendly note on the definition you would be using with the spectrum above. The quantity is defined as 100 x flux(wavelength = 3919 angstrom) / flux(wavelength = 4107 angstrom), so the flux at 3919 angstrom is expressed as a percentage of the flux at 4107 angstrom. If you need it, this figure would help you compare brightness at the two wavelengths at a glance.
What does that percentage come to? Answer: 104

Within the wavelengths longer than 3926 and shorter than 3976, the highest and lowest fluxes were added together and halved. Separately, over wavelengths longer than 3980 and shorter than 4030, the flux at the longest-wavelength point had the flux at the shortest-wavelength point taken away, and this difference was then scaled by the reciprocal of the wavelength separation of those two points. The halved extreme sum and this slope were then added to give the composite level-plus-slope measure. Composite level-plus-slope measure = 2.68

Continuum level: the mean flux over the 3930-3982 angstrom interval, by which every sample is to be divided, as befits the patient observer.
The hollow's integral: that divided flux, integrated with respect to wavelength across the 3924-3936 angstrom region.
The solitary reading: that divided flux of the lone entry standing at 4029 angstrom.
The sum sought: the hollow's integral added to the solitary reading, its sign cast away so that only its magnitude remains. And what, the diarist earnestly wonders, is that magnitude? 12.9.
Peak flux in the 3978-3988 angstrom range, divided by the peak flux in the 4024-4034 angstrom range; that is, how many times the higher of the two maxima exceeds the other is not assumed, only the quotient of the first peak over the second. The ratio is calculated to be 1.03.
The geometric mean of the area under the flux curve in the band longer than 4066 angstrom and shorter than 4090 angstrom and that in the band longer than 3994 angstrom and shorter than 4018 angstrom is 59.4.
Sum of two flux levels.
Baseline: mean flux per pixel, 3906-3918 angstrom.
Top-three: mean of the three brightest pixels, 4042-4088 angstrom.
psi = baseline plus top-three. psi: 5.41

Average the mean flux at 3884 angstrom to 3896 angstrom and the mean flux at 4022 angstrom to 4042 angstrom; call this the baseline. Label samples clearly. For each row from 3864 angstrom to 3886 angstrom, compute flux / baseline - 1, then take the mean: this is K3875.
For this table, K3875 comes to 0.13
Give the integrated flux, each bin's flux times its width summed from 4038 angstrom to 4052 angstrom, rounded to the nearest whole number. 32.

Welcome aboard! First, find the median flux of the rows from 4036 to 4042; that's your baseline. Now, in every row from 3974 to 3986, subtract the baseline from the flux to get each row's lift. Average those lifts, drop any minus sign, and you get 0.200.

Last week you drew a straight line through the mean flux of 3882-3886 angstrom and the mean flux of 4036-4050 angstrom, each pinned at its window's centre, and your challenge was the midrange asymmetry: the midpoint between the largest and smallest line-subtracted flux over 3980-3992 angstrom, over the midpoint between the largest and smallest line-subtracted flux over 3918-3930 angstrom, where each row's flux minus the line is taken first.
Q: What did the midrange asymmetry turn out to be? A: 2.7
